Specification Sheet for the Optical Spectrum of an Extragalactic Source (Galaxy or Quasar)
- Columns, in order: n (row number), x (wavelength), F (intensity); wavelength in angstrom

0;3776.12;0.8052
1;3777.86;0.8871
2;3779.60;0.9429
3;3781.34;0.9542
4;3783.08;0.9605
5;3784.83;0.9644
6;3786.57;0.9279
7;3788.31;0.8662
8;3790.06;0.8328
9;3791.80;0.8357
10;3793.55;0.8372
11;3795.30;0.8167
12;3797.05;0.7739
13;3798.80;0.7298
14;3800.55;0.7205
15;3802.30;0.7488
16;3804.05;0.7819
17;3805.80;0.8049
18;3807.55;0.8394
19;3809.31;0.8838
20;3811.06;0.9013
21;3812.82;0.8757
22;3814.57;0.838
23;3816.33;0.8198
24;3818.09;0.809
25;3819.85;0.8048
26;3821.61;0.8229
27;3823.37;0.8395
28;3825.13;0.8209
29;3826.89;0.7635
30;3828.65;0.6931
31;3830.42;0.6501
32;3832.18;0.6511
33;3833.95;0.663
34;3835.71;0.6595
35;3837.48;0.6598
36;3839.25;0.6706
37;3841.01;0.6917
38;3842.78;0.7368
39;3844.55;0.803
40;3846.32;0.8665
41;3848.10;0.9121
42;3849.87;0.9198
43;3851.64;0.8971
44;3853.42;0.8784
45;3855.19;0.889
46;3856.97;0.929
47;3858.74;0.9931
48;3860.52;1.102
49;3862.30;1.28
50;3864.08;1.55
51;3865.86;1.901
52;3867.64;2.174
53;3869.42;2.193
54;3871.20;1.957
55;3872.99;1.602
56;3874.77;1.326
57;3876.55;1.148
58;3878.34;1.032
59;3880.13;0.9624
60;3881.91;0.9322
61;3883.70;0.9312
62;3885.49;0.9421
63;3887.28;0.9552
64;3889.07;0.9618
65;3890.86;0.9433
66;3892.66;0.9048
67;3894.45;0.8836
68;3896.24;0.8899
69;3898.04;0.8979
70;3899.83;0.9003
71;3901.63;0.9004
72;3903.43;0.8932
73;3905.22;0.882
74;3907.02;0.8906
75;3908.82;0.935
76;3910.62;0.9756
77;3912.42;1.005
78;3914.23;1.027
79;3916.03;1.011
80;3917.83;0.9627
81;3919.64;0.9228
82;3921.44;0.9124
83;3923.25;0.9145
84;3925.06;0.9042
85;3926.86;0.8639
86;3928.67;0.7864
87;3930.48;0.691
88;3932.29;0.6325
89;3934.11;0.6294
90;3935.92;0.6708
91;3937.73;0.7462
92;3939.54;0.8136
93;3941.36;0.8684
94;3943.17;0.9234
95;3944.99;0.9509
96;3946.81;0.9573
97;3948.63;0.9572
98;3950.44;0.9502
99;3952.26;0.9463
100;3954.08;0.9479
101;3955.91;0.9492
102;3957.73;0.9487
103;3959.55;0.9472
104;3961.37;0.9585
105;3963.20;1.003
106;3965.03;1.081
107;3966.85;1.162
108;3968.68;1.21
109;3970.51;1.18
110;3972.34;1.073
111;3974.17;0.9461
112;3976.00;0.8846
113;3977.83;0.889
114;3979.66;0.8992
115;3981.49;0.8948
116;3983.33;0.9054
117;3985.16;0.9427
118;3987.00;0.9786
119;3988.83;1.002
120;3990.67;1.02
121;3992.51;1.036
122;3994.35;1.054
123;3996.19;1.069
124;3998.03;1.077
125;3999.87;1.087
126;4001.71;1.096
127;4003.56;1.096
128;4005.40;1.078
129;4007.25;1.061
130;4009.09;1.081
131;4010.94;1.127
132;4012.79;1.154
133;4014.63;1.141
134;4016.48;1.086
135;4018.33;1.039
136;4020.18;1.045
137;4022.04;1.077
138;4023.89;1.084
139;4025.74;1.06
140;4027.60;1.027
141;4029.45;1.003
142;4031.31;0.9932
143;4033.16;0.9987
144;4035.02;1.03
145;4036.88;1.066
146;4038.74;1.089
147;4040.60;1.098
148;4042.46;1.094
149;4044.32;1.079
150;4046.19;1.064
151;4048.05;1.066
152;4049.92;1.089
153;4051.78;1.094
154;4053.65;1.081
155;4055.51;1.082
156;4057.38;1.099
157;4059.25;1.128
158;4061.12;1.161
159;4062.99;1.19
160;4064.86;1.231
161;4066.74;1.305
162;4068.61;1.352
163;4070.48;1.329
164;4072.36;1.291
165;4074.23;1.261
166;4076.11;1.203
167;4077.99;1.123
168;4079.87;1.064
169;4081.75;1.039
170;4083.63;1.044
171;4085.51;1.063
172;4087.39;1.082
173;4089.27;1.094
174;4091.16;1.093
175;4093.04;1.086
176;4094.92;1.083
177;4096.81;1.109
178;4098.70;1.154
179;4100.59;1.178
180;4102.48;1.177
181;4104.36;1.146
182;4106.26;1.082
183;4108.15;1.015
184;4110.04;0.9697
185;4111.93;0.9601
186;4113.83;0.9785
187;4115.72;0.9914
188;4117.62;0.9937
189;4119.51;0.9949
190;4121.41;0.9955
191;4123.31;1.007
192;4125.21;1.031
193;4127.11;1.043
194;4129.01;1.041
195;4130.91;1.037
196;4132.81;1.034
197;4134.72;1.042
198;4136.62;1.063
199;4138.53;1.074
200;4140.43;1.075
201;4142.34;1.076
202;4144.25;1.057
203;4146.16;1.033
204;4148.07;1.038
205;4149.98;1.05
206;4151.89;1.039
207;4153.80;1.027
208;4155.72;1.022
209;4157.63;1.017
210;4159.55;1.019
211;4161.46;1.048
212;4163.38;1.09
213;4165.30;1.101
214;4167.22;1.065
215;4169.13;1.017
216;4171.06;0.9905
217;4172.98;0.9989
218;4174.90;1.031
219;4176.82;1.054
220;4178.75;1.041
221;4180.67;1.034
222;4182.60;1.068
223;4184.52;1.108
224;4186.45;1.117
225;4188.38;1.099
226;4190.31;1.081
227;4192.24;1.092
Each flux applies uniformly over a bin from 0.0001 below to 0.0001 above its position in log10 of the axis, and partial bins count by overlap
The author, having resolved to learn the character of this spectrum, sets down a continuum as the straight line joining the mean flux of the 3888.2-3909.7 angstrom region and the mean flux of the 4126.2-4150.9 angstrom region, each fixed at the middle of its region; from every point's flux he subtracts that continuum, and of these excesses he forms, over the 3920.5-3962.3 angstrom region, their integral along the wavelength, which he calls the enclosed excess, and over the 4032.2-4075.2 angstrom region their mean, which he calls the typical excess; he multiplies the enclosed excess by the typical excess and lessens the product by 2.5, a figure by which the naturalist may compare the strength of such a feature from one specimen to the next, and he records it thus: -2.91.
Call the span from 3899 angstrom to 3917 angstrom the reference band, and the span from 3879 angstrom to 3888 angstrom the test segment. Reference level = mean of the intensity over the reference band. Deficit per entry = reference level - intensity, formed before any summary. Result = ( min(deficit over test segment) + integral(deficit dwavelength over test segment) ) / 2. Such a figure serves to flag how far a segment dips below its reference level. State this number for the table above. 0.0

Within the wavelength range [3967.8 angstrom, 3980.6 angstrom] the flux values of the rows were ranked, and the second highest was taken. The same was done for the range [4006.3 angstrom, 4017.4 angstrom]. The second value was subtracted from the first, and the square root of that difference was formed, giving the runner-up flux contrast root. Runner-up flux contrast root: 0.197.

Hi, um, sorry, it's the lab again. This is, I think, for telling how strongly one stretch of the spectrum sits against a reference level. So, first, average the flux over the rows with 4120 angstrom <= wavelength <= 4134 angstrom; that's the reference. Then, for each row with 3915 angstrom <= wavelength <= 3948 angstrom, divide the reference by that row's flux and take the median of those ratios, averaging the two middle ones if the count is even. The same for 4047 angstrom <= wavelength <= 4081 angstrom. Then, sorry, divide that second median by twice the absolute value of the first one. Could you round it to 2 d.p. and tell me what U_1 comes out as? 0.39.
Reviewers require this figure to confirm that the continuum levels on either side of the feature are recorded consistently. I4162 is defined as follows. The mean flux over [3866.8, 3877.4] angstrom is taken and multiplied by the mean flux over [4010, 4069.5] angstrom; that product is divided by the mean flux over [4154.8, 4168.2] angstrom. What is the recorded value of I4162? 1.8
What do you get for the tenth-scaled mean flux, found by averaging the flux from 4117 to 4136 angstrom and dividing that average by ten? 0.102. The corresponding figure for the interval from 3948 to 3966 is 0.097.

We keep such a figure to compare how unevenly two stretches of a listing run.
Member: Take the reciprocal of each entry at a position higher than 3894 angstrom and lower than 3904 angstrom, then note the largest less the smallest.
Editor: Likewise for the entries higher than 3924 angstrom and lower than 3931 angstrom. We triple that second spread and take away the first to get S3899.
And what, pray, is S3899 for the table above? 1.0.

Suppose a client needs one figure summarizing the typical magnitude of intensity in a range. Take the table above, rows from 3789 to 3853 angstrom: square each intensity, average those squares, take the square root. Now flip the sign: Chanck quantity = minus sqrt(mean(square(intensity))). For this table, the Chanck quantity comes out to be -0.79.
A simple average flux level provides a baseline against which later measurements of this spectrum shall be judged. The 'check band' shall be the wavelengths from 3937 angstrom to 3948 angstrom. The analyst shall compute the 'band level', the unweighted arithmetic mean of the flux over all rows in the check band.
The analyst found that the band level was 0.88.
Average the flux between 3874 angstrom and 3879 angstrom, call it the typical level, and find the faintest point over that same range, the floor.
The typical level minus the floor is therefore 0.14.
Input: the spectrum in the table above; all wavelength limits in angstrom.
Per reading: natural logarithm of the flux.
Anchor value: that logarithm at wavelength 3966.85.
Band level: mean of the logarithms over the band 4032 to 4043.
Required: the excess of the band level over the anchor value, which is -0.09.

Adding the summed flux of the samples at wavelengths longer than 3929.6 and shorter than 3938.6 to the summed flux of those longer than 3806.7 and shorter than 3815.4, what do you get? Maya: 7.7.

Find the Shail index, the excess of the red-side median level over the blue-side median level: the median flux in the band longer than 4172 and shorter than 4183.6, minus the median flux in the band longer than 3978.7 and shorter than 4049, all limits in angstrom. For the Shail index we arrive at -0.03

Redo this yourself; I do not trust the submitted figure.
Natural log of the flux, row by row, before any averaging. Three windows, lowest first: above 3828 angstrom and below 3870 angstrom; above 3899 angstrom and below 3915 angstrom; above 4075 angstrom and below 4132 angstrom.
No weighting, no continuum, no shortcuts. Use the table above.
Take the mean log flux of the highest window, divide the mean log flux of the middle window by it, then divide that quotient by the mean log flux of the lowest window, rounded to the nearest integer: 18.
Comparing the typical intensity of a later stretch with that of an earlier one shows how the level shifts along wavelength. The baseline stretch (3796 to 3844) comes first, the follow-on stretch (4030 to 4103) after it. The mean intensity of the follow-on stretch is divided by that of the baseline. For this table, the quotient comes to 1.47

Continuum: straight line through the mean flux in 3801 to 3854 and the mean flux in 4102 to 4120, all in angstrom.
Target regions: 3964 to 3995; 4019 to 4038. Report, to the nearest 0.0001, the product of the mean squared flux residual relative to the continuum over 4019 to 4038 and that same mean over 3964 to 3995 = 0.0001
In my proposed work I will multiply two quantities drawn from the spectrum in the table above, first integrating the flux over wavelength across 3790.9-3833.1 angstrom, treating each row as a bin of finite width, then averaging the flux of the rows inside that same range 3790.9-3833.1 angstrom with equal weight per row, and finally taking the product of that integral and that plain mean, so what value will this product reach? 26.6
